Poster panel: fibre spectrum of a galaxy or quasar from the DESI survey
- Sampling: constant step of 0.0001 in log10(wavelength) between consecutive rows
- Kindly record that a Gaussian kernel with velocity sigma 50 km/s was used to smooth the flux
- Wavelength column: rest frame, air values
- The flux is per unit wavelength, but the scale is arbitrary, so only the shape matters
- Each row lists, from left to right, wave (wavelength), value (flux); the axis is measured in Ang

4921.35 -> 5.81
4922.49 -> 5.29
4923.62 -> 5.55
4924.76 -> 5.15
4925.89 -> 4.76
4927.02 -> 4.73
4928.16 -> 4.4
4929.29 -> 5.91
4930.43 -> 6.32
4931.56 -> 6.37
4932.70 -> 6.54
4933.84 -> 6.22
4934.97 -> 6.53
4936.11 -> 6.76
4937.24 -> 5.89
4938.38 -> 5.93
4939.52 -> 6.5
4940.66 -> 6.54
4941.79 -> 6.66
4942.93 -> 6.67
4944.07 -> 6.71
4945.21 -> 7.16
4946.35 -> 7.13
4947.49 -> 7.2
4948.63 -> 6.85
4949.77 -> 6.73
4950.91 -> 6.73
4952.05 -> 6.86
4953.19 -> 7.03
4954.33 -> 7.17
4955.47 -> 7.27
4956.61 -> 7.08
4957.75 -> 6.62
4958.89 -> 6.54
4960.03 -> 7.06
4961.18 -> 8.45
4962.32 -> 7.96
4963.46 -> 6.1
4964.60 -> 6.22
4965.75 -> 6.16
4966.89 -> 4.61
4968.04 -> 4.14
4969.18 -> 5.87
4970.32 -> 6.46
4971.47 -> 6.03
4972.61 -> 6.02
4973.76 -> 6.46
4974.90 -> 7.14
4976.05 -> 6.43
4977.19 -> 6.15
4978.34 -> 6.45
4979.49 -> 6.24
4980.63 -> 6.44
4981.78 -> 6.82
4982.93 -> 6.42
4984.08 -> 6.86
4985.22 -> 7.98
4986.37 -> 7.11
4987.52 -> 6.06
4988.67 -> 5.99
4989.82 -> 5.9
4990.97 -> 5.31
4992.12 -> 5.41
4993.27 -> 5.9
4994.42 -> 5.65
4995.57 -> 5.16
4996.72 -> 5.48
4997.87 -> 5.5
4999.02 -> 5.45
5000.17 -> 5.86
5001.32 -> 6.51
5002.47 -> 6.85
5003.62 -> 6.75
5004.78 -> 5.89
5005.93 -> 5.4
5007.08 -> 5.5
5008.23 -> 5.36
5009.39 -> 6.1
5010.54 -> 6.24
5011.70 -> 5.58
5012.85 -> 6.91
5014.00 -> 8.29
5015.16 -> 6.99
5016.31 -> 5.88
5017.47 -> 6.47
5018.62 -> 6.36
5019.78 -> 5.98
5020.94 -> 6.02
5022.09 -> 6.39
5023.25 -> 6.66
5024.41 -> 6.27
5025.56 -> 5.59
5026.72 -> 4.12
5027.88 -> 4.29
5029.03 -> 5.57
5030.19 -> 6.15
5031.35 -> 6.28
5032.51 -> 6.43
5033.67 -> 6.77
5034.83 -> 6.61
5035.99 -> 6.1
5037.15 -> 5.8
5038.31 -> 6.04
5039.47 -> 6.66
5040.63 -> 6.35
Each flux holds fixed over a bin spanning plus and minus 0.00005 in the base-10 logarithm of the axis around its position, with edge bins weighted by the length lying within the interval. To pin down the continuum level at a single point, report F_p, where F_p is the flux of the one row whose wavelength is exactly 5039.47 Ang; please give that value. 6.66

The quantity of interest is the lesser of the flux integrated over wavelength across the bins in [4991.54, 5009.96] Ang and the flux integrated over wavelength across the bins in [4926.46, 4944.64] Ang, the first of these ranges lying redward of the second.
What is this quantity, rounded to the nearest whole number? 107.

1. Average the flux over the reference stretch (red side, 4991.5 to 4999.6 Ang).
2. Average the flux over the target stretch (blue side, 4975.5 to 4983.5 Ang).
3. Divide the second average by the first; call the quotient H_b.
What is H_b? 1.17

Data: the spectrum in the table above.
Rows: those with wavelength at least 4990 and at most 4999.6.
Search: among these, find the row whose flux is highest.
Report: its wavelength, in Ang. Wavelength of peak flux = 4993.27 Ang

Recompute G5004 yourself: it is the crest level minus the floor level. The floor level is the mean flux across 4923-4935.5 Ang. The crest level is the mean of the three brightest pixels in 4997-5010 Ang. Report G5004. 1.0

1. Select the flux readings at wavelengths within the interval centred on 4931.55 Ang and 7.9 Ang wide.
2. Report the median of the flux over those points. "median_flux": 6.32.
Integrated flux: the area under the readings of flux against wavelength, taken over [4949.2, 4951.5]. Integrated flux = 15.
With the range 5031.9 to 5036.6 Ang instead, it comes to 30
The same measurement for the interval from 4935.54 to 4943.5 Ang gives 51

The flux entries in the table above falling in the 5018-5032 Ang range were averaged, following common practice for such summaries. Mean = 5.81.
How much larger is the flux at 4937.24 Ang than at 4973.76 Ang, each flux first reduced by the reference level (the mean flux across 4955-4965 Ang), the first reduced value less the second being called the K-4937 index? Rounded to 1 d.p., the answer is -0.6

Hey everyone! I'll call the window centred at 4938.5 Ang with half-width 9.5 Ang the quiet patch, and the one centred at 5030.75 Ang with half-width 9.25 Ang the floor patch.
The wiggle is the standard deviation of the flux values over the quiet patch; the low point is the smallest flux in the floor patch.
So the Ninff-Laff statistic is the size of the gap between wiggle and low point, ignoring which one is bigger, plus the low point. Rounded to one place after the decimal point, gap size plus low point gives 7.8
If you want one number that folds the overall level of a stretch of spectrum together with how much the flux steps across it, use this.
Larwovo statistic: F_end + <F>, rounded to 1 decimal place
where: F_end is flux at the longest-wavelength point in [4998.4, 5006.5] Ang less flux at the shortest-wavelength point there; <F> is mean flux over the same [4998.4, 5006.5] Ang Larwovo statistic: 6.1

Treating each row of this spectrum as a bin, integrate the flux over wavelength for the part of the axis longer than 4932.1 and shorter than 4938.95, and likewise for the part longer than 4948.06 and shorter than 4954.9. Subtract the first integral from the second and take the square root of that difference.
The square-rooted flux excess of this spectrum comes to 2.0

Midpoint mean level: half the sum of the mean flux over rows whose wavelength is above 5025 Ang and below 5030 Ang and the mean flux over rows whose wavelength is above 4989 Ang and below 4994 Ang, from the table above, 5.3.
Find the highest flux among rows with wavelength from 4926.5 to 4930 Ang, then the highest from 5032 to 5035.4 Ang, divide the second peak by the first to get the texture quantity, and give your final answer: 1.15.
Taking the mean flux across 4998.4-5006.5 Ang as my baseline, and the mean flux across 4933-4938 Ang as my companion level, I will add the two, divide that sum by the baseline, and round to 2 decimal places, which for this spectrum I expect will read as 2.04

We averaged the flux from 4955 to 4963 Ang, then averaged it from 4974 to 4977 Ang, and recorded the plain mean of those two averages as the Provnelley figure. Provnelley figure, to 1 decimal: 7.0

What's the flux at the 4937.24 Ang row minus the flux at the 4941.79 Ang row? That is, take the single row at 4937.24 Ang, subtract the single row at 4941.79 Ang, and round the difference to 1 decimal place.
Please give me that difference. -0.8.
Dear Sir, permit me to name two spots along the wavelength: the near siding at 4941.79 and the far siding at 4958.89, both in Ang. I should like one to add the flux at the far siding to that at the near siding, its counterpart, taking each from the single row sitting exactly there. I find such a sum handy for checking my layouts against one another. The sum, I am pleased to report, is 13.2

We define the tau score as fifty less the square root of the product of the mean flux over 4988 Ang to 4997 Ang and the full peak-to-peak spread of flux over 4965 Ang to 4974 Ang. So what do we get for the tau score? 46.4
